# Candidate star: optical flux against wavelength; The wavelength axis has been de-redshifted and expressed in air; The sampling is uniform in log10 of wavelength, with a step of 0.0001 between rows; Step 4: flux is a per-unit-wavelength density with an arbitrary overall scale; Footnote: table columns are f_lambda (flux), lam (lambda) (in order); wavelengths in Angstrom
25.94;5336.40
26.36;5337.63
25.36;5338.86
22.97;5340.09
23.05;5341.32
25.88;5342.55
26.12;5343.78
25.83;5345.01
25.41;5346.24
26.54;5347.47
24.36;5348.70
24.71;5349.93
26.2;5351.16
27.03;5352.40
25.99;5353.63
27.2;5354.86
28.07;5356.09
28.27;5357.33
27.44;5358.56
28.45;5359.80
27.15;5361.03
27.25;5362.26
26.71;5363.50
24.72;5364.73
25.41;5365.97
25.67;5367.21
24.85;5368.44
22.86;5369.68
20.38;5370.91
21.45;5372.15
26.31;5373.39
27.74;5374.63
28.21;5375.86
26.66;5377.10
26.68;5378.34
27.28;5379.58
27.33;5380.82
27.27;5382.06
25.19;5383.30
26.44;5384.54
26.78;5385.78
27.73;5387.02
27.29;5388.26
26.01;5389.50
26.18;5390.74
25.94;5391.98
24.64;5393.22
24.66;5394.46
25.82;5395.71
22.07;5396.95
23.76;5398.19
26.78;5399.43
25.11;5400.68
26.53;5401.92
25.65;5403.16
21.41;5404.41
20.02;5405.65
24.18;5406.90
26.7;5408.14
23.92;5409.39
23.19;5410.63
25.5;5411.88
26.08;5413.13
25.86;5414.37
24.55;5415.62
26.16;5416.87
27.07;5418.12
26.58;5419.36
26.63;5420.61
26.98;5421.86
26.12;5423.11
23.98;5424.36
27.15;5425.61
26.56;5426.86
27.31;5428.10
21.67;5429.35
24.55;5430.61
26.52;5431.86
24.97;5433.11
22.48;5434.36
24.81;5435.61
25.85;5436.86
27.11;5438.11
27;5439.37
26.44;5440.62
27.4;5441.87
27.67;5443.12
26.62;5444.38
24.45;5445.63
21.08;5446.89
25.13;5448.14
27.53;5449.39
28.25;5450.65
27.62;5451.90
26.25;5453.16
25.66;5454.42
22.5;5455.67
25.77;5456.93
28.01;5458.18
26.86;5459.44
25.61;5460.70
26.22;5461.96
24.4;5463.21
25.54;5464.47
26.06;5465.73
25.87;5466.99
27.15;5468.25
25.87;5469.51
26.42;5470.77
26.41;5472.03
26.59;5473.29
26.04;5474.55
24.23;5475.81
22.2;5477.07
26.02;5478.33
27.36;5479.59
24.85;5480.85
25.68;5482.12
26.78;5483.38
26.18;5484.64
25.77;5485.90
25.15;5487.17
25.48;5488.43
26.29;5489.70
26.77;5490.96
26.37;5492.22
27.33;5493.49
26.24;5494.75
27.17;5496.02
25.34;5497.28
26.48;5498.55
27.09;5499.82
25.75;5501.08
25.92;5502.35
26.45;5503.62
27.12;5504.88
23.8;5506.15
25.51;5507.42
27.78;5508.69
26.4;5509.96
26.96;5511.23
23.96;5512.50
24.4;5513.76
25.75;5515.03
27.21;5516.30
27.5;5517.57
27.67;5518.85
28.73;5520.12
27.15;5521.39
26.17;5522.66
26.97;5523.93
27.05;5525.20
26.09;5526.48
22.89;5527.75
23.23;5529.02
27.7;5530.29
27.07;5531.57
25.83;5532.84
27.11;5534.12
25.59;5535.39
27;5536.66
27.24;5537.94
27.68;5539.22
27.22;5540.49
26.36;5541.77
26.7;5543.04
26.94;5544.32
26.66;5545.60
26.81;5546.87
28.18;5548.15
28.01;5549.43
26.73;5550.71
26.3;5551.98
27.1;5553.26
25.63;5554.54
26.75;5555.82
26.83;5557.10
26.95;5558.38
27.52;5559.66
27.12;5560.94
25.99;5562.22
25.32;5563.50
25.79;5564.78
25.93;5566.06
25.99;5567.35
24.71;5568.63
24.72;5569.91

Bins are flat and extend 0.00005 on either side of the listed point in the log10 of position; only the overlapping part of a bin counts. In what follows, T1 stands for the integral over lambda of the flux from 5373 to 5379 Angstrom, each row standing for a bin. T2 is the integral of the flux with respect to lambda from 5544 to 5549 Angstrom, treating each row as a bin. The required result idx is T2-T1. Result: -27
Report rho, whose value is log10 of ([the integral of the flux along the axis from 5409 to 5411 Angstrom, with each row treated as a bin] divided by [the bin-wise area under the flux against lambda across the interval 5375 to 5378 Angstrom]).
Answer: -0.24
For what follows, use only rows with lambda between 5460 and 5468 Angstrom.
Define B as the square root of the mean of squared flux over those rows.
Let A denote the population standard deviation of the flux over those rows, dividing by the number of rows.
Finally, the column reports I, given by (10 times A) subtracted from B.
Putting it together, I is 19.7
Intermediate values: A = 0.59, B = 25.6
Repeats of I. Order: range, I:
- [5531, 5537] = 19.9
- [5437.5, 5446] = 16.8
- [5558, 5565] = 18.5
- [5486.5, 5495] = 19.4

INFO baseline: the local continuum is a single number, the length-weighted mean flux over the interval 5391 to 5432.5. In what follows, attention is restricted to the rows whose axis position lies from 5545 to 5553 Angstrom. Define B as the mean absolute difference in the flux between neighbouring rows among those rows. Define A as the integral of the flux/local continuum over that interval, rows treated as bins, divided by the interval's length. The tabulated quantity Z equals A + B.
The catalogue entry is 1.8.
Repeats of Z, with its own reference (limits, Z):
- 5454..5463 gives 3.0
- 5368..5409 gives 2.5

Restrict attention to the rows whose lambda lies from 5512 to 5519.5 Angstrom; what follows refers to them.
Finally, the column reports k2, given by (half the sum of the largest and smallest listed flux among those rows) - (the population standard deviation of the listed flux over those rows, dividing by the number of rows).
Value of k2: 24.3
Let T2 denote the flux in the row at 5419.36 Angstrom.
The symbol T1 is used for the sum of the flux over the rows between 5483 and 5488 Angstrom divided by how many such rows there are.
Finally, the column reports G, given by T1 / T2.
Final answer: 0.98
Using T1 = 26.0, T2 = 26.58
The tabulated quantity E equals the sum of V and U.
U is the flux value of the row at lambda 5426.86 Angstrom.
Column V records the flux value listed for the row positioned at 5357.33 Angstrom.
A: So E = 54.8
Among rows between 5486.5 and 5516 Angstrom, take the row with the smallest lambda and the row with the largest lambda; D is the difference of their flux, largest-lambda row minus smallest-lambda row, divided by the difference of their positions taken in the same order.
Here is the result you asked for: 0.02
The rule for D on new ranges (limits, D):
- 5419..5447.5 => -0.20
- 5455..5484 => 0.15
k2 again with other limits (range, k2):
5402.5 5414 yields 21.3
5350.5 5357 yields 26.3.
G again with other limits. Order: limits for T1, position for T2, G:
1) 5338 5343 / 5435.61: 0.98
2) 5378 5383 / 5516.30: 1.00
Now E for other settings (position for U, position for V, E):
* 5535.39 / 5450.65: 53.8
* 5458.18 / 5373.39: 54.3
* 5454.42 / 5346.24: 51.1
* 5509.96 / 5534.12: 53.5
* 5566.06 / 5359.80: 54.4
